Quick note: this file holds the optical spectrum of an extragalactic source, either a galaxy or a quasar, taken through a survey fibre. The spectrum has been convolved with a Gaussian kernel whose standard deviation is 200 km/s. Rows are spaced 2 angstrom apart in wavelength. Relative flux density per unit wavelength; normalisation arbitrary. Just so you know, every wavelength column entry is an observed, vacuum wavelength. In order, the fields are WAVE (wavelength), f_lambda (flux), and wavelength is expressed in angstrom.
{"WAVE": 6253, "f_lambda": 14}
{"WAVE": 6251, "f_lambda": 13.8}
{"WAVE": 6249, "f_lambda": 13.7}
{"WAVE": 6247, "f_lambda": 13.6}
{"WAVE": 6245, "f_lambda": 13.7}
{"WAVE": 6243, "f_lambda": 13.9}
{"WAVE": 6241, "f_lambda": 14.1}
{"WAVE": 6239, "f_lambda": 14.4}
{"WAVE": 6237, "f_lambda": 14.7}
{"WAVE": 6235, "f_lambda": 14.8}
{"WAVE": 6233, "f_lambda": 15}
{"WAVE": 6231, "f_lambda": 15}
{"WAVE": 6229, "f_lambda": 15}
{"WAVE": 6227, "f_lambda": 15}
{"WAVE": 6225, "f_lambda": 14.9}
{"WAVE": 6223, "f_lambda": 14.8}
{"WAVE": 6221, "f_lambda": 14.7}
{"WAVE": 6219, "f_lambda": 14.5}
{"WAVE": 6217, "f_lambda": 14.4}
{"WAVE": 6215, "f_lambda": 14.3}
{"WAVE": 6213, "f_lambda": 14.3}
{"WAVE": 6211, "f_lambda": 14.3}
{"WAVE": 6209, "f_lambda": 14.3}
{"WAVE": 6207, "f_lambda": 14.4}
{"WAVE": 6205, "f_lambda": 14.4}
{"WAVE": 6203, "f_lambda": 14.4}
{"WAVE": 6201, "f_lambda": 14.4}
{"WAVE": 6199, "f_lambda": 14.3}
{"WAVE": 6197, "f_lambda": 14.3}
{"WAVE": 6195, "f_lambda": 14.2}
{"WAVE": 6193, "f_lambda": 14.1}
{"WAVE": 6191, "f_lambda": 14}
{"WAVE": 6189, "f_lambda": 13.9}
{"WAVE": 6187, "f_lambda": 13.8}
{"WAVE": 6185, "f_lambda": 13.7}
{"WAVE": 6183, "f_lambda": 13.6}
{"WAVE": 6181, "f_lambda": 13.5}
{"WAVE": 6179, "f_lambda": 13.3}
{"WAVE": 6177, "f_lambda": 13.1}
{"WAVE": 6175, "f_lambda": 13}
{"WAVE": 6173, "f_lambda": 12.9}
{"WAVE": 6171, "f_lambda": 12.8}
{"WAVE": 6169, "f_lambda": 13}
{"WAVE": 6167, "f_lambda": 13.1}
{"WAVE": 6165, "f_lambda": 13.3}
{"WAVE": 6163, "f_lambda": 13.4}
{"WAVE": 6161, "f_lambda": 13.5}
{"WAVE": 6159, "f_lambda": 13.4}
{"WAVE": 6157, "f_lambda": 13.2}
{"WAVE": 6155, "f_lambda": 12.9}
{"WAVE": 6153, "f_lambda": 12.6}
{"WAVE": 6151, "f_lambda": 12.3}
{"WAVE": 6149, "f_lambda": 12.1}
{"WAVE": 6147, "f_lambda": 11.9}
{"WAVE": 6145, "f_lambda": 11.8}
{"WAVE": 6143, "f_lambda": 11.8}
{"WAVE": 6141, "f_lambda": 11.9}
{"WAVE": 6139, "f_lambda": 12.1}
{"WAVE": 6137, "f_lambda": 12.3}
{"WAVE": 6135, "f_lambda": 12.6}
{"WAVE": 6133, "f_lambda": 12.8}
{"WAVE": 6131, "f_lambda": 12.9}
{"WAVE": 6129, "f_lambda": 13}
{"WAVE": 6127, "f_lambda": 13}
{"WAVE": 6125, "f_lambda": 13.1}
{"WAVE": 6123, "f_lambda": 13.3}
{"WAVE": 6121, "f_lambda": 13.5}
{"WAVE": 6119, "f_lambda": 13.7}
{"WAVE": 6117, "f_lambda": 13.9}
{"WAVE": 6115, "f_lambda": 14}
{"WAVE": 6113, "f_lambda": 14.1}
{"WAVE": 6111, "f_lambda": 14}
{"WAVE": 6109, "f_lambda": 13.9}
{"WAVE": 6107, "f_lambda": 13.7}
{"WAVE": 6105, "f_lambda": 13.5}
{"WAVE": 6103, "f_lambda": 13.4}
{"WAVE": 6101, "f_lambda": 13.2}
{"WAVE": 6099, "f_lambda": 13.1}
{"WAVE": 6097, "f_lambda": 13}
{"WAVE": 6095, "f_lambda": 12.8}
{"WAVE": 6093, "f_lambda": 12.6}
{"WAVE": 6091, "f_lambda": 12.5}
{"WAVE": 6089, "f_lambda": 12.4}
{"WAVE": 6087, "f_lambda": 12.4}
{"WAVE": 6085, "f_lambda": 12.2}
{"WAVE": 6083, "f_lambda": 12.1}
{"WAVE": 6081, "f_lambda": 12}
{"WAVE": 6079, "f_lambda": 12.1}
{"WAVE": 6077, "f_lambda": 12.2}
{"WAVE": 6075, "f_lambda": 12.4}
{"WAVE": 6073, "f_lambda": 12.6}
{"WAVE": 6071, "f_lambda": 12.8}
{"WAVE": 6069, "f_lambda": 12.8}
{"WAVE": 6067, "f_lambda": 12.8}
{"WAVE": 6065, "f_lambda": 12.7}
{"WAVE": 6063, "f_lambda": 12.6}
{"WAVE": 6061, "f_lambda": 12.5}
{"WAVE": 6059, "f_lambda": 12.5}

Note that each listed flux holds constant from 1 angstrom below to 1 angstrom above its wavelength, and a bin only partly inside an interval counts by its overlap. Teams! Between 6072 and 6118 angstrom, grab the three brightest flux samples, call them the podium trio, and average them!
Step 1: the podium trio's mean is 14.0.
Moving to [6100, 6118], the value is 14.0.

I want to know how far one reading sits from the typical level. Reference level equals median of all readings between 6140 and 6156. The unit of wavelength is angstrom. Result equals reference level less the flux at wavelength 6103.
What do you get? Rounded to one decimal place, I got -1.4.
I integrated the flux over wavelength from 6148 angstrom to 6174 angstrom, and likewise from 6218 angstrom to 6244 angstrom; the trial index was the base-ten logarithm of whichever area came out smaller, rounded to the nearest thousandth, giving 2.528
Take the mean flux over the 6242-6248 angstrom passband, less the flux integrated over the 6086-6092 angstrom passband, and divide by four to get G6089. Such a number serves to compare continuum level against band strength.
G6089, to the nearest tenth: -15.2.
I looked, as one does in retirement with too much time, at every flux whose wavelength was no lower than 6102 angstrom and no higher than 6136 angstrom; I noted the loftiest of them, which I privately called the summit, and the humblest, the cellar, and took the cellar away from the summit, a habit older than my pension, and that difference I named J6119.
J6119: 1.5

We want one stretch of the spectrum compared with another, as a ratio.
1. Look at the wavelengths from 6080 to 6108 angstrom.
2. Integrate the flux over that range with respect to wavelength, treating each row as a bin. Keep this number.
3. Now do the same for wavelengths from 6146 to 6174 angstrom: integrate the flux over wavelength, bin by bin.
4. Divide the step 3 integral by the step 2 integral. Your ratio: 1.01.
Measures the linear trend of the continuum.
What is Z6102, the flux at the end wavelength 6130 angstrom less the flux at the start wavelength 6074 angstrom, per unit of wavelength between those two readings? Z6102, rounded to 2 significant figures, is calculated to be 0.011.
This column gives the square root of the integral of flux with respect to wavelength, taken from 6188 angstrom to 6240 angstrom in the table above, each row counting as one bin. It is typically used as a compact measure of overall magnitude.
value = 27.5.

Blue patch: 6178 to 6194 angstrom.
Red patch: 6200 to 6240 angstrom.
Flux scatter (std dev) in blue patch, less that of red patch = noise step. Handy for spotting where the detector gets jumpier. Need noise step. 0.0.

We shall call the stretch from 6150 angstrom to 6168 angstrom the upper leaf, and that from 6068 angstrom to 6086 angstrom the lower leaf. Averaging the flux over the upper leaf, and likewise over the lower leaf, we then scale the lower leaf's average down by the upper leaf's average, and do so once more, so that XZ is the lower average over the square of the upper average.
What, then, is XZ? 0.072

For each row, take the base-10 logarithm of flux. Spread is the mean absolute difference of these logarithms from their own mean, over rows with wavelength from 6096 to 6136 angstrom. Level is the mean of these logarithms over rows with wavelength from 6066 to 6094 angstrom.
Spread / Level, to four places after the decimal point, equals 0.0114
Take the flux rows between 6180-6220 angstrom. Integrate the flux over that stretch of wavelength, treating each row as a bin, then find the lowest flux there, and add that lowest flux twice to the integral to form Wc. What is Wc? 593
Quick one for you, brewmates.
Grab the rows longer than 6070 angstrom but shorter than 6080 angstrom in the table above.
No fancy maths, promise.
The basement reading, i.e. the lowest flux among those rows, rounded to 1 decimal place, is 12.1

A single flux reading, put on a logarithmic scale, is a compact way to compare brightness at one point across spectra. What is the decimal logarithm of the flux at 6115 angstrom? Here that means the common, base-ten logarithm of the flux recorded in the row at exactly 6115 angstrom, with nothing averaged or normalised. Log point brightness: 1.15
